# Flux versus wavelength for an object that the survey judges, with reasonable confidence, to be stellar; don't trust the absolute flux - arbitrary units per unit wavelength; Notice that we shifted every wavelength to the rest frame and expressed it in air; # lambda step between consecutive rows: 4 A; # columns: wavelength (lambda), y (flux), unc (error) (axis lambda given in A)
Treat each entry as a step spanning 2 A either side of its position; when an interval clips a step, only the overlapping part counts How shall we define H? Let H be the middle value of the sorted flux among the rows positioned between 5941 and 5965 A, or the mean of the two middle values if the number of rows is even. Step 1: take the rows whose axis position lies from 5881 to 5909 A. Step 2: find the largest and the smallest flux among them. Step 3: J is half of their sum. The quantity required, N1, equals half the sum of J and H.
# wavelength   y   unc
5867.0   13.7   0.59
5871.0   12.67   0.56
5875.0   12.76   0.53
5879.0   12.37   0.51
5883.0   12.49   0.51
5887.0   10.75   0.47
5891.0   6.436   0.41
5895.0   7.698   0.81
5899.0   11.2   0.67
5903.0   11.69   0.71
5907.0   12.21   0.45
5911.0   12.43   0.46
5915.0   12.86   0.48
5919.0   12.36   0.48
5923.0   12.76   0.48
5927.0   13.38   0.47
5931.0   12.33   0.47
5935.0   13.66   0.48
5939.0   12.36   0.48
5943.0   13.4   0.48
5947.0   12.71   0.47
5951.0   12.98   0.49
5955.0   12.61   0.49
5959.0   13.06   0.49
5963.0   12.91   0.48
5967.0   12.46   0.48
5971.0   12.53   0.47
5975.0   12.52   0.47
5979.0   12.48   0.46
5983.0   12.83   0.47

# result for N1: 11.2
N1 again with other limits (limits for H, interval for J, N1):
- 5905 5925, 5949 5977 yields 12.6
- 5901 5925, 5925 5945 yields 12.7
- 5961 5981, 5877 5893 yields 11.0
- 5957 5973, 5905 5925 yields 12.6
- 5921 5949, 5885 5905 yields 10.9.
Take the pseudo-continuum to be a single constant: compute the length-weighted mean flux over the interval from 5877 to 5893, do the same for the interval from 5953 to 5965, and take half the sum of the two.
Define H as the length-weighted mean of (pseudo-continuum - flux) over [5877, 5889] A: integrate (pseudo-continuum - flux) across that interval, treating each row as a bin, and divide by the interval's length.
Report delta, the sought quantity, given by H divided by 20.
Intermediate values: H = -0.18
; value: -0.009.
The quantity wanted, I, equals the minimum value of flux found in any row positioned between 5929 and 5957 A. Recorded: 12.33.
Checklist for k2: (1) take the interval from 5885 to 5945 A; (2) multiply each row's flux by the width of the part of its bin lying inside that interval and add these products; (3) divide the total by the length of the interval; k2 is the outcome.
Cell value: 11.7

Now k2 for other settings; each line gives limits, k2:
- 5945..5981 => 12.7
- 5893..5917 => 11.3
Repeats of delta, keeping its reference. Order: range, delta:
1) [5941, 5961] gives -0.063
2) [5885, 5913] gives 0.067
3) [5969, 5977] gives -0.042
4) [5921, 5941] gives -0.061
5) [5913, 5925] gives -0.049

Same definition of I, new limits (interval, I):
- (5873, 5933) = 6.436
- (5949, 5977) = 12.46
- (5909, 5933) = 12.33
